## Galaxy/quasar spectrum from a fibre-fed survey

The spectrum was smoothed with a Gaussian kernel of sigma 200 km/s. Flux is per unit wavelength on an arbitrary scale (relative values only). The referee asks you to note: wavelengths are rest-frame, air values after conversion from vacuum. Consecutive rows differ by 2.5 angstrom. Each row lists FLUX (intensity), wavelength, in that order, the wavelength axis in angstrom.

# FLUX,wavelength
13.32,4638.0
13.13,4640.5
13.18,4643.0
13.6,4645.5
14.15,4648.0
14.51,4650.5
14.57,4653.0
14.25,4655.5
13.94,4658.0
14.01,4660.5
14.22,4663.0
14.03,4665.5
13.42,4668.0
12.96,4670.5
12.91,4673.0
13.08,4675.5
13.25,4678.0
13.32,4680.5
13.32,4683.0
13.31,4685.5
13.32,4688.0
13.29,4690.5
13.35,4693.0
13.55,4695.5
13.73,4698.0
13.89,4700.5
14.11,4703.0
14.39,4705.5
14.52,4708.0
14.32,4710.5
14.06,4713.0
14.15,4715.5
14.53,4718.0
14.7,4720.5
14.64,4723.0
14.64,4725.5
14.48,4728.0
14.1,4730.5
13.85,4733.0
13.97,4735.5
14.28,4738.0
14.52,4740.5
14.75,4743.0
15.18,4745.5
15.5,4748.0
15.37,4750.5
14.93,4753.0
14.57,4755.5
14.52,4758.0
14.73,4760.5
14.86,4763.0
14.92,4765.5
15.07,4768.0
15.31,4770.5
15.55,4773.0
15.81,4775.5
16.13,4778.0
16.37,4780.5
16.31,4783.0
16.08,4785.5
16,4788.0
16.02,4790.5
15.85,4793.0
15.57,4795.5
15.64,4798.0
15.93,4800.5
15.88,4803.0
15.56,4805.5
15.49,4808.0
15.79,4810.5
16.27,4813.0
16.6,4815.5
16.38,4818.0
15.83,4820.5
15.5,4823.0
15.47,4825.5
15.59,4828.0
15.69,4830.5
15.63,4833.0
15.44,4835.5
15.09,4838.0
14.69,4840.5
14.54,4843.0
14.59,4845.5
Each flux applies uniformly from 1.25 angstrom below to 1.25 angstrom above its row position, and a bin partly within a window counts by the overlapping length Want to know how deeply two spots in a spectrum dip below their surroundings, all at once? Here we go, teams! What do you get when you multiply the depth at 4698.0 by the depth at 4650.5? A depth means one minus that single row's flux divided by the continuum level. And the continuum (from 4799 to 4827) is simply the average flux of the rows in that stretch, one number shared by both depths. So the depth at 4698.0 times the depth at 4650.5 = 0.012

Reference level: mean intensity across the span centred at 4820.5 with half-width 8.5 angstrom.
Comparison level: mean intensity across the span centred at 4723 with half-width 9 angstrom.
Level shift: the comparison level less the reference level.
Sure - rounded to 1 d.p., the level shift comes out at -1.5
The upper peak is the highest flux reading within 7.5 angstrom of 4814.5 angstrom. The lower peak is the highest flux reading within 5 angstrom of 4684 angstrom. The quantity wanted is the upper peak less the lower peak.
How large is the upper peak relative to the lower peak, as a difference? 3.3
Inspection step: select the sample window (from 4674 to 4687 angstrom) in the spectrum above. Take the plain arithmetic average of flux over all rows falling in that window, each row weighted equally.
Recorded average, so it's 13.3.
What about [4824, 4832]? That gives 15.6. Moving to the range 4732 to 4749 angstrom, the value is 14.6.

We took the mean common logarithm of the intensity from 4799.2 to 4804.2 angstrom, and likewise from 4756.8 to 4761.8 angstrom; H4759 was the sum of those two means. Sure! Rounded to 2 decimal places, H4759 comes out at 2.37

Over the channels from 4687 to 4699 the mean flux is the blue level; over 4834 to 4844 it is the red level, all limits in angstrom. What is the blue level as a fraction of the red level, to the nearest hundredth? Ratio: 0.90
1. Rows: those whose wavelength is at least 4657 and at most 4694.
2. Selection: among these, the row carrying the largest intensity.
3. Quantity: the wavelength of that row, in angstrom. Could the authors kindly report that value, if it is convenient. 4663.0 angstrom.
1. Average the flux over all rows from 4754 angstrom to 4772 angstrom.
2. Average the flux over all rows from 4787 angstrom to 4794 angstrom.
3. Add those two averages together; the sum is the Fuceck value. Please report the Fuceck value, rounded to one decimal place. 30.8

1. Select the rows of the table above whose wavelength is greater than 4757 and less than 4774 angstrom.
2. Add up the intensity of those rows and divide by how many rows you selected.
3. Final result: 15.0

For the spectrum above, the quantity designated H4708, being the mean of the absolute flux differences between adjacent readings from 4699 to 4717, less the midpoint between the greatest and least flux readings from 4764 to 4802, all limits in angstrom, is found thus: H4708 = -15.4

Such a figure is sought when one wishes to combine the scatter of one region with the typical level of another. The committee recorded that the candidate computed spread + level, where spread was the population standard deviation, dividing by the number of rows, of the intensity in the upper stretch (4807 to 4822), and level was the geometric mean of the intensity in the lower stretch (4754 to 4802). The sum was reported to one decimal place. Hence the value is 15.9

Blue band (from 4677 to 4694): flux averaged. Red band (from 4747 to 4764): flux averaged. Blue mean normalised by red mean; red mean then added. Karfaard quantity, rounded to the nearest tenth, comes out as 15.8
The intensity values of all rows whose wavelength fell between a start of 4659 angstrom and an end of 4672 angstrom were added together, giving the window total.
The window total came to 68.6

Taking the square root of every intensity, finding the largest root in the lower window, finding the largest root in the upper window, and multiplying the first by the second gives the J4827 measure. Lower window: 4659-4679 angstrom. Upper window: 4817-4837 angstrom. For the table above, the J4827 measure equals 15.3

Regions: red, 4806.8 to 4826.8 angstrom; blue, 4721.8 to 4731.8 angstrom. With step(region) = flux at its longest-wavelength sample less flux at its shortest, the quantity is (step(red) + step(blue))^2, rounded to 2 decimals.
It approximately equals 0.31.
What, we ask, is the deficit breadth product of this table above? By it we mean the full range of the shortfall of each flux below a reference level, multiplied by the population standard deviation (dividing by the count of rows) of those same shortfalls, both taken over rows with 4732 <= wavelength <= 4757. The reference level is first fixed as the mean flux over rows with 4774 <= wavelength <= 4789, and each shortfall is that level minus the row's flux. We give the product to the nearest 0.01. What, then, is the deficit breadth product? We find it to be 0.88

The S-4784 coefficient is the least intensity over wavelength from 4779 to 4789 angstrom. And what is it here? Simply 16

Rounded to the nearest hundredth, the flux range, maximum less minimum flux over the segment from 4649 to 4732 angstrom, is 1.79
